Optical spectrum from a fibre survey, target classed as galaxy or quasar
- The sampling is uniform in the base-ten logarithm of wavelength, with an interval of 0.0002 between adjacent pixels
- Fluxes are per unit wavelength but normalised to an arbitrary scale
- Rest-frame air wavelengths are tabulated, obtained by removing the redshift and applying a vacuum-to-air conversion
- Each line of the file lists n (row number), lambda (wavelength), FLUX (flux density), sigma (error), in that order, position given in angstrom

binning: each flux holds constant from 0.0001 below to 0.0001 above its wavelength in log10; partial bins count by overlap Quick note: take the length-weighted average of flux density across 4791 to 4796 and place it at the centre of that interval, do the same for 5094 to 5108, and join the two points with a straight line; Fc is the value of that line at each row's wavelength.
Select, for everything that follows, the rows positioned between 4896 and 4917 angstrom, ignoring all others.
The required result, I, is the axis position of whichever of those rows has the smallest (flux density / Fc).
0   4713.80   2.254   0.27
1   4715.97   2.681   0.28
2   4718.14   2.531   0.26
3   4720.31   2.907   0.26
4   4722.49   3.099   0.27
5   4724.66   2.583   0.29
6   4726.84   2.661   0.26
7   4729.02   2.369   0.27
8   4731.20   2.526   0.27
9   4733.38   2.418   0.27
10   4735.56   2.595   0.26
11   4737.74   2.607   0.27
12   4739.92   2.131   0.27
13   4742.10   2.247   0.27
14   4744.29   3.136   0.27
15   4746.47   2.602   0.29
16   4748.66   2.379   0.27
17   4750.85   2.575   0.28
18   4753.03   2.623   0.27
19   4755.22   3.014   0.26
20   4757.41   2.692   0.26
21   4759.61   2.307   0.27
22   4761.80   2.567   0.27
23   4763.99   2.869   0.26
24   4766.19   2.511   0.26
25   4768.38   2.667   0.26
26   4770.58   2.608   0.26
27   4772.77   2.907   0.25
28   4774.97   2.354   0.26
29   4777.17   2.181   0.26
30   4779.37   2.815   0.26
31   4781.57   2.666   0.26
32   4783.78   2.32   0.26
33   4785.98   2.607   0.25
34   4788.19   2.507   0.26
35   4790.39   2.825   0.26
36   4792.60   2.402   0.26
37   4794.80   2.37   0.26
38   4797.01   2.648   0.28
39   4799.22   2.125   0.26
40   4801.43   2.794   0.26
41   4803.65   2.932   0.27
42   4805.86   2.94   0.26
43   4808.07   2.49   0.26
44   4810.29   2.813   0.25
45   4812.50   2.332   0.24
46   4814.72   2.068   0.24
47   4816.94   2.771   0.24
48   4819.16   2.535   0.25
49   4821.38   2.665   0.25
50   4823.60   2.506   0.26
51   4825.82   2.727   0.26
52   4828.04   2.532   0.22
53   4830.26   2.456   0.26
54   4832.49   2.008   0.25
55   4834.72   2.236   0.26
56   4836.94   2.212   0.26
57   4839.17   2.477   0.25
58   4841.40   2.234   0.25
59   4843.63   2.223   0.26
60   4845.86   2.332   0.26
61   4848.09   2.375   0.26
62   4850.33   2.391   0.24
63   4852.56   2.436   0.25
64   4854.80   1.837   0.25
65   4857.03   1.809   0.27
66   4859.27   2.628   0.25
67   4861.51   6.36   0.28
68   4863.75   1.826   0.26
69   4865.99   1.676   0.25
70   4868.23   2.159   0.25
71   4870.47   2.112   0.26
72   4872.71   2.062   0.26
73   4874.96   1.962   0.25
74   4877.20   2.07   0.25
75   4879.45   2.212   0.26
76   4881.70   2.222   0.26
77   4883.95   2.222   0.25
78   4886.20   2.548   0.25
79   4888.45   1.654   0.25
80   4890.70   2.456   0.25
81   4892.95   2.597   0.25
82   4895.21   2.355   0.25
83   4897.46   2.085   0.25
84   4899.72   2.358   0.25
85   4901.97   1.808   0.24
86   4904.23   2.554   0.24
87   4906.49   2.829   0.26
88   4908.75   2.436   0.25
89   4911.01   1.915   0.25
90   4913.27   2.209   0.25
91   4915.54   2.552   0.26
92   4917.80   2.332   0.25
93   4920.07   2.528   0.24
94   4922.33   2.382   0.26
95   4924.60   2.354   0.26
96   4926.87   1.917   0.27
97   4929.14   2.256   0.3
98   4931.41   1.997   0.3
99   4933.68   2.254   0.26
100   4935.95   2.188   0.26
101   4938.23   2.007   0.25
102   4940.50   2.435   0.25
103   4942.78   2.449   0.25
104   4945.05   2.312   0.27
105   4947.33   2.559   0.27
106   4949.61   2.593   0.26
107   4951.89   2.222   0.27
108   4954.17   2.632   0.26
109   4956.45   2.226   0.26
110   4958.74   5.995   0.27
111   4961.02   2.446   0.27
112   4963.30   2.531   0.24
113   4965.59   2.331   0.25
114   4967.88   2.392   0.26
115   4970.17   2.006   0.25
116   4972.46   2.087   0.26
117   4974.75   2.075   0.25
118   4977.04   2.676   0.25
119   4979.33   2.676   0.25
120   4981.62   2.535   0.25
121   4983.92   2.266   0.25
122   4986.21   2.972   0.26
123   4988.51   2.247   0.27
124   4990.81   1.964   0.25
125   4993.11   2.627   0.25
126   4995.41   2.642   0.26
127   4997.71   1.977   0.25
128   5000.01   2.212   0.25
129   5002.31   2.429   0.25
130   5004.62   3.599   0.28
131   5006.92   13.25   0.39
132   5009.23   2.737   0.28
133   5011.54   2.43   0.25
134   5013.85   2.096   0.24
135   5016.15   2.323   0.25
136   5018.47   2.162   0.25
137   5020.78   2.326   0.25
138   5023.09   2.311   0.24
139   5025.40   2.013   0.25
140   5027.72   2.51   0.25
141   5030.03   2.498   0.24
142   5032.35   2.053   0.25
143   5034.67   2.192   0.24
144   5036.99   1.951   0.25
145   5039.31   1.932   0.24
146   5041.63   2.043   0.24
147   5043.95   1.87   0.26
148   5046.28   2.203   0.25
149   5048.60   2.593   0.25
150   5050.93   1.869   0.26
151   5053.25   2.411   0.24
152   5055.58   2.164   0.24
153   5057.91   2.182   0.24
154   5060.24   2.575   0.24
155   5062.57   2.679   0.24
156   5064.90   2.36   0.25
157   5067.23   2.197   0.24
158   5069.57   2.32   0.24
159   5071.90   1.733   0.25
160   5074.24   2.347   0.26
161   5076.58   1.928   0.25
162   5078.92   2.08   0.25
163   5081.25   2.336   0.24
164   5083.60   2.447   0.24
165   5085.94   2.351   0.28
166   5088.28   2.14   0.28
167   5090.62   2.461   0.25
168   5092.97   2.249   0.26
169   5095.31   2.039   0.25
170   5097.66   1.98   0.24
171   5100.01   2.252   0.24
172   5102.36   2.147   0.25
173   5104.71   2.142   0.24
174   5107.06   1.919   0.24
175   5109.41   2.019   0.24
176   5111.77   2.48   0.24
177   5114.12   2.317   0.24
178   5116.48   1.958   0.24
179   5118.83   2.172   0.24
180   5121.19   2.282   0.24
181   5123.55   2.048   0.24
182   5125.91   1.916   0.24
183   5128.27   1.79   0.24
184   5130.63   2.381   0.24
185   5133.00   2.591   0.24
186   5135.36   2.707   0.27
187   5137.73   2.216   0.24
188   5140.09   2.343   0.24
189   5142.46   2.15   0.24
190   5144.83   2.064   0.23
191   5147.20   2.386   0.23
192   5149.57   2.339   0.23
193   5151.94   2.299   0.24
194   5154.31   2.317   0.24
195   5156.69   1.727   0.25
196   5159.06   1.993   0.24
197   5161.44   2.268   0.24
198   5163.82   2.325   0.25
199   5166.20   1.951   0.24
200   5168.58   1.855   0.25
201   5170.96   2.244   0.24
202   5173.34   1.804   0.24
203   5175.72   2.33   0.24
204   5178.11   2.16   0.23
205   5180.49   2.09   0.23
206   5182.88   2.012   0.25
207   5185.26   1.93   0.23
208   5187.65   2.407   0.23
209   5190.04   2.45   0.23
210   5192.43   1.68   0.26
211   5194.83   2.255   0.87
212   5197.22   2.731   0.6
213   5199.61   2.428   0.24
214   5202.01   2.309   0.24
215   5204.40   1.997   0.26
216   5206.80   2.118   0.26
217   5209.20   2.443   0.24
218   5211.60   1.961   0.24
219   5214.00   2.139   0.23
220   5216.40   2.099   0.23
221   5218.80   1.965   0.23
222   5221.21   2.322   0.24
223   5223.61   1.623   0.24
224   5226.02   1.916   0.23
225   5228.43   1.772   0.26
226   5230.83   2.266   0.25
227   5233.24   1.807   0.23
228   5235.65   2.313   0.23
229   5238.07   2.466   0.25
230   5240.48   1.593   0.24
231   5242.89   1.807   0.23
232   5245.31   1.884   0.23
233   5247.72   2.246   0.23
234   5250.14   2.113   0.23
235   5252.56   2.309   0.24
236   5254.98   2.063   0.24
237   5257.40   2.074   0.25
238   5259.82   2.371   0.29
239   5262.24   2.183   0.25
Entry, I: 4901.97 angstrom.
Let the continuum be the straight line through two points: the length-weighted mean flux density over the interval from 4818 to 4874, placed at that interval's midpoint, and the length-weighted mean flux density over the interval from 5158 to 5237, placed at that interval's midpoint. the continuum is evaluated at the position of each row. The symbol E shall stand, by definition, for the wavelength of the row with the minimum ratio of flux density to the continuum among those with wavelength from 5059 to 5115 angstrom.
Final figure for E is 5071.90 angstrom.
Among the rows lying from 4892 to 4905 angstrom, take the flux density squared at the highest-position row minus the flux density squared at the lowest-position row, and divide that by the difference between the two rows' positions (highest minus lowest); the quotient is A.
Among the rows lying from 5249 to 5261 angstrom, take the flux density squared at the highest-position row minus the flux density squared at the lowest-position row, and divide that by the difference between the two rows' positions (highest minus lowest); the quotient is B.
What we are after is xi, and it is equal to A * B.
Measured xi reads 0.00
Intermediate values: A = 0.0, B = 0.12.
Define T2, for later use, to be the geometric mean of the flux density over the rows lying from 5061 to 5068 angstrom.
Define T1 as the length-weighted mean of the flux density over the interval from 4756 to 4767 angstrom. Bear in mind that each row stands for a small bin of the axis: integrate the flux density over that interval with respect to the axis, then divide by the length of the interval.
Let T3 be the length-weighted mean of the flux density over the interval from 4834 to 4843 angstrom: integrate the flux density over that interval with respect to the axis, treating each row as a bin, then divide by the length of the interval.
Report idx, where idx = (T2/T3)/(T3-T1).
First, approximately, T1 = 2.6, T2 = 2.40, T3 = 2.29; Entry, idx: -3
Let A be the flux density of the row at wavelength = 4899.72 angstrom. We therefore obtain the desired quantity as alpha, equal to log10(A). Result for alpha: 0.37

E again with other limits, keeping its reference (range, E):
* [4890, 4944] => 4901.97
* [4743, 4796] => 4777.17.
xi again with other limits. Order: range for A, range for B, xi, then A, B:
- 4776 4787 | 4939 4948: 0.02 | 0.2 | 0.09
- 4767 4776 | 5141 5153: -0.02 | -0.2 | 0.07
